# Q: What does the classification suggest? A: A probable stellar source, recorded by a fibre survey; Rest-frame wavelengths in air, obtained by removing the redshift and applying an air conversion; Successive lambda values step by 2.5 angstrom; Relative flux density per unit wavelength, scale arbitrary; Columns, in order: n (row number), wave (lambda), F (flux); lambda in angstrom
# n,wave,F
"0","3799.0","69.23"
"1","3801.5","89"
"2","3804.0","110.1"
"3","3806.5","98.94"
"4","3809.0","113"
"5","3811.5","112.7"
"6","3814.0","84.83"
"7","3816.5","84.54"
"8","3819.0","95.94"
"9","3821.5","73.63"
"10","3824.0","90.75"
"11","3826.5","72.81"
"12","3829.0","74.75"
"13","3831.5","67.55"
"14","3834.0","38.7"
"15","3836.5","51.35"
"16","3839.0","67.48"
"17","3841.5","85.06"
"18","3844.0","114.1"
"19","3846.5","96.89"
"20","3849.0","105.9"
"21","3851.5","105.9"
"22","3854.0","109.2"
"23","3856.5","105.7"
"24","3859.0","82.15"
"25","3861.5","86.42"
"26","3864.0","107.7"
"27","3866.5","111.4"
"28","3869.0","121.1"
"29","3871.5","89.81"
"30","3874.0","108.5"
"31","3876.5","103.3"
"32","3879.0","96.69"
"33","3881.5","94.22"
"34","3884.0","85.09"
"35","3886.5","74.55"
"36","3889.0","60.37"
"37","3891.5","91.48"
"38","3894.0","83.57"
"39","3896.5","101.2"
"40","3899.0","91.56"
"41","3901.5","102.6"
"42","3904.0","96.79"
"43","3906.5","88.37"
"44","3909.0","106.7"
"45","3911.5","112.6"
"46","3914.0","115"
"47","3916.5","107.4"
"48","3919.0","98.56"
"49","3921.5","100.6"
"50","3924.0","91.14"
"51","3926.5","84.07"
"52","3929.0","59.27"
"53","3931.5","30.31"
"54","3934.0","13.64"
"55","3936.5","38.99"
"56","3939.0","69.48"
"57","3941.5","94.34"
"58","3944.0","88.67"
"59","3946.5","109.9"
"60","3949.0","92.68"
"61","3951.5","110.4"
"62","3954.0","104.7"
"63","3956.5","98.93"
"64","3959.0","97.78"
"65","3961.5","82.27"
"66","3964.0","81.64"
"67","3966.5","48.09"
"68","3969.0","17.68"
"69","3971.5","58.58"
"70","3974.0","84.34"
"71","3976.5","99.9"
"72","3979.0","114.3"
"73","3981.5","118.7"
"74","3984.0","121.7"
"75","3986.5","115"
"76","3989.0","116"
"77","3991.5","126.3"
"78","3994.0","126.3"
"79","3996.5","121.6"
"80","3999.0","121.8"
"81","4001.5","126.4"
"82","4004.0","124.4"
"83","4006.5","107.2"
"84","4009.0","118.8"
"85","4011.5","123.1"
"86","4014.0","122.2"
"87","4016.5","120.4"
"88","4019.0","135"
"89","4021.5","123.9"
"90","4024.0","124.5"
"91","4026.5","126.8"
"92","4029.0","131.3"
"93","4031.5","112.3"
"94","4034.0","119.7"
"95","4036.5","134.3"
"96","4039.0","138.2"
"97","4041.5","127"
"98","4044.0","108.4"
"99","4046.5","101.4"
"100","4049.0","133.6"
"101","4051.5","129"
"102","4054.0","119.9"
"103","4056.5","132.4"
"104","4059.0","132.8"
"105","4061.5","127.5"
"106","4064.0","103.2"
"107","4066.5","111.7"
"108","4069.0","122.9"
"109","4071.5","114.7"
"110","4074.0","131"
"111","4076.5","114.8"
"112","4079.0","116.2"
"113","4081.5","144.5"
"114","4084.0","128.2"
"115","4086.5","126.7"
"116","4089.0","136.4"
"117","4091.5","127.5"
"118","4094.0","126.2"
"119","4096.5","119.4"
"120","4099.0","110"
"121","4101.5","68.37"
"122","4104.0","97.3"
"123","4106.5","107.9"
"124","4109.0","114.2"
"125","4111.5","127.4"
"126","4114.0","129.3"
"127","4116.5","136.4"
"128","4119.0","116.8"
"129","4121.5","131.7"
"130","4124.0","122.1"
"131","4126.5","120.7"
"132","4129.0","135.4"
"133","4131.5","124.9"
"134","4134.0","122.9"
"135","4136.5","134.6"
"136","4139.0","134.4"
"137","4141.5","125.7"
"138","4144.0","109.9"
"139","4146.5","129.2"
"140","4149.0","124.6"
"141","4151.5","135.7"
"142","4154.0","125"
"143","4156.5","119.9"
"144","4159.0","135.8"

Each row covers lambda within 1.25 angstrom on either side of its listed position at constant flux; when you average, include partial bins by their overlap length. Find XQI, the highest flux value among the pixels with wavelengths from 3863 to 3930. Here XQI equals 121.1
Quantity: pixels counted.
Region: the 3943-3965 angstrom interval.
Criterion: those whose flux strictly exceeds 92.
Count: 6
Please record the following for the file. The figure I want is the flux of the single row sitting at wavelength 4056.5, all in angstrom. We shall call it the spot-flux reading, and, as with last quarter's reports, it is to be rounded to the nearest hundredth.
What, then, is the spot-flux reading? 132.40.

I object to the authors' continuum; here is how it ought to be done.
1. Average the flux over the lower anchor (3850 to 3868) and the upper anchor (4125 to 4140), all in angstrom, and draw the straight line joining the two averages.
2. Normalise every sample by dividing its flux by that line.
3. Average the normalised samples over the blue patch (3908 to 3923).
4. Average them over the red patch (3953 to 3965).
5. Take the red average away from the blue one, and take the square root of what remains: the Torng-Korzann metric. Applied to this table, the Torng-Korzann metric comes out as 0.40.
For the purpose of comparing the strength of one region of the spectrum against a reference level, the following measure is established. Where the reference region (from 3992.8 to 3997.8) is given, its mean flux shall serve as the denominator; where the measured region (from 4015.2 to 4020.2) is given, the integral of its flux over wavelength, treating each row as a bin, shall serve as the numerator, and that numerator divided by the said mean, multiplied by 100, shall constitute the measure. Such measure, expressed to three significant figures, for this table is 515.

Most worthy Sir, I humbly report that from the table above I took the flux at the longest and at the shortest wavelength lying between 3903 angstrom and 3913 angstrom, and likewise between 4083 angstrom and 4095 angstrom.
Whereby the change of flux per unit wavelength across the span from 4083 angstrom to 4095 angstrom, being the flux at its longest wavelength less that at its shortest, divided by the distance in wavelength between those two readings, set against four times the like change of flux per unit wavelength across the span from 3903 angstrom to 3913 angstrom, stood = -0.02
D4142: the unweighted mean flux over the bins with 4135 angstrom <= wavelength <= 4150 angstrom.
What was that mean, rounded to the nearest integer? 126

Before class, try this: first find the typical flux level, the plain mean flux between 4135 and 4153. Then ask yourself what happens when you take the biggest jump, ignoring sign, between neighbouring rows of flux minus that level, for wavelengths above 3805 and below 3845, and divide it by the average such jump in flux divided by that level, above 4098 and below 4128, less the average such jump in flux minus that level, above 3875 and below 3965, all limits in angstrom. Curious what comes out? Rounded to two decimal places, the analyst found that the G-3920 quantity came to -2.34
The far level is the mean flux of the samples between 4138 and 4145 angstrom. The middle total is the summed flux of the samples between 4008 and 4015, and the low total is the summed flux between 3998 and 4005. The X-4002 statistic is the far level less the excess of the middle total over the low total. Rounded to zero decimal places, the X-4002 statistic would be 132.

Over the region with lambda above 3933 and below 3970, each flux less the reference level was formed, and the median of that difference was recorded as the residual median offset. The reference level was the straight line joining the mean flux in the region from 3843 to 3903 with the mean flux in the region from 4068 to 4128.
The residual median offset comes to -16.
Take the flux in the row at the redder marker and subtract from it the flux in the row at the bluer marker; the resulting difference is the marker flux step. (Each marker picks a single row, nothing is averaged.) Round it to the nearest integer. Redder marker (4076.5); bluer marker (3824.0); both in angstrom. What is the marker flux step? 24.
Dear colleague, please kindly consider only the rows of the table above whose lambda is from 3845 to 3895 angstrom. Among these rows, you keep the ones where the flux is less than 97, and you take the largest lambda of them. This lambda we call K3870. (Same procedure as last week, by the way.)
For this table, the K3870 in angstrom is 3894.0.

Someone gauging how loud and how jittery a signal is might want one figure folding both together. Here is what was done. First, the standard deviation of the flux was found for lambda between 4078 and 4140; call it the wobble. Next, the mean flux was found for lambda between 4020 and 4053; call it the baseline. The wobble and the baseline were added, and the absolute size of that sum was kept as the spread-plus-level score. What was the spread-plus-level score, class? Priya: 139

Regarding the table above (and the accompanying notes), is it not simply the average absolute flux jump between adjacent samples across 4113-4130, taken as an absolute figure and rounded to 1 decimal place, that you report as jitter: 11.2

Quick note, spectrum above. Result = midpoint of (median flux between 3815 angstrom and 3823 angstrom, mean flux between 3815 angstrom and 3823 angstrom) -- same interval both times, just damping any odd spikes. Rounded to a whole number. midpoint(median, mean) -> 85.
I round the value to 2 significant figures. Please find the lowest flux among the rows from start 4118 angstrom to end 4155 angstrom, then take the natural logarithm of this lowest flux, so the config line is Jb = 4.7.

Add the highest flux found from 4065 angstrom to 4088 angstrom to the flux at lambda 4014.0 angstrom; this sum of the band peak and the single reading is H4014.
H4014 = 267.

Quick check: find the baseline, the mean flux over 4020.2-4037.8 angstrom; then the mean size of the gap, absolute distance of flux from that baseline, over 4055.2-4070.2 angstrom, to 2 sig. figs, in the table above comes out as 9.2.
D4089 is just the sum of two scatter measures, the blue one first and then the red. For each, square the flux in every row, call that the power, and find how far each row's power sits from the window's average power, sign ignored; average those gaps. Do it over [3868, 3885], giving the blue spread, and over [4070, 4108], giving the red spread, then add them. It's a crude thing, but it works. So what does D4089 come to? 4861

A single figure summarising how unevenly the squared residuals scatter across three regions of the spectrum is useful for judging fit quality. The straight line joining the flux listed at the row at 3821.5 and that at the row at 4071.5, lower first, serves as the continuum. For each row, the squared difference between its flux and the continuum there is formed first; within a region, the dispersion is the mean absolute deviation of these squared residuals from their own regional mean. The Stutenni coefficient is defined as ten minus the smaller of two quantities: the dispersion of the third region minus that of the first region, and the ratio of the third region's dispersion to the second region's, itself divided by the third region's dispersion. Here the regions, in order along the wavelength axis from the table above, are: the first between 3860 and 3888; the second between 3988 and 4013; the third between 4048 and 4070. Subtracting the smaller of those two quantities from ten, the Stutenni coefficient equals 246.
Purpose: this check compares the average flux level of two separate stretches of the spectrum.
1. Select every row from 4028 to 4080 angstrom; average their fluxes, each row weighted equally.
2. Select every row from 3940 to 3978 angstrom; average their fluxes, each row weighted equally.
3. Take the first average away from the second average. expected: -37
